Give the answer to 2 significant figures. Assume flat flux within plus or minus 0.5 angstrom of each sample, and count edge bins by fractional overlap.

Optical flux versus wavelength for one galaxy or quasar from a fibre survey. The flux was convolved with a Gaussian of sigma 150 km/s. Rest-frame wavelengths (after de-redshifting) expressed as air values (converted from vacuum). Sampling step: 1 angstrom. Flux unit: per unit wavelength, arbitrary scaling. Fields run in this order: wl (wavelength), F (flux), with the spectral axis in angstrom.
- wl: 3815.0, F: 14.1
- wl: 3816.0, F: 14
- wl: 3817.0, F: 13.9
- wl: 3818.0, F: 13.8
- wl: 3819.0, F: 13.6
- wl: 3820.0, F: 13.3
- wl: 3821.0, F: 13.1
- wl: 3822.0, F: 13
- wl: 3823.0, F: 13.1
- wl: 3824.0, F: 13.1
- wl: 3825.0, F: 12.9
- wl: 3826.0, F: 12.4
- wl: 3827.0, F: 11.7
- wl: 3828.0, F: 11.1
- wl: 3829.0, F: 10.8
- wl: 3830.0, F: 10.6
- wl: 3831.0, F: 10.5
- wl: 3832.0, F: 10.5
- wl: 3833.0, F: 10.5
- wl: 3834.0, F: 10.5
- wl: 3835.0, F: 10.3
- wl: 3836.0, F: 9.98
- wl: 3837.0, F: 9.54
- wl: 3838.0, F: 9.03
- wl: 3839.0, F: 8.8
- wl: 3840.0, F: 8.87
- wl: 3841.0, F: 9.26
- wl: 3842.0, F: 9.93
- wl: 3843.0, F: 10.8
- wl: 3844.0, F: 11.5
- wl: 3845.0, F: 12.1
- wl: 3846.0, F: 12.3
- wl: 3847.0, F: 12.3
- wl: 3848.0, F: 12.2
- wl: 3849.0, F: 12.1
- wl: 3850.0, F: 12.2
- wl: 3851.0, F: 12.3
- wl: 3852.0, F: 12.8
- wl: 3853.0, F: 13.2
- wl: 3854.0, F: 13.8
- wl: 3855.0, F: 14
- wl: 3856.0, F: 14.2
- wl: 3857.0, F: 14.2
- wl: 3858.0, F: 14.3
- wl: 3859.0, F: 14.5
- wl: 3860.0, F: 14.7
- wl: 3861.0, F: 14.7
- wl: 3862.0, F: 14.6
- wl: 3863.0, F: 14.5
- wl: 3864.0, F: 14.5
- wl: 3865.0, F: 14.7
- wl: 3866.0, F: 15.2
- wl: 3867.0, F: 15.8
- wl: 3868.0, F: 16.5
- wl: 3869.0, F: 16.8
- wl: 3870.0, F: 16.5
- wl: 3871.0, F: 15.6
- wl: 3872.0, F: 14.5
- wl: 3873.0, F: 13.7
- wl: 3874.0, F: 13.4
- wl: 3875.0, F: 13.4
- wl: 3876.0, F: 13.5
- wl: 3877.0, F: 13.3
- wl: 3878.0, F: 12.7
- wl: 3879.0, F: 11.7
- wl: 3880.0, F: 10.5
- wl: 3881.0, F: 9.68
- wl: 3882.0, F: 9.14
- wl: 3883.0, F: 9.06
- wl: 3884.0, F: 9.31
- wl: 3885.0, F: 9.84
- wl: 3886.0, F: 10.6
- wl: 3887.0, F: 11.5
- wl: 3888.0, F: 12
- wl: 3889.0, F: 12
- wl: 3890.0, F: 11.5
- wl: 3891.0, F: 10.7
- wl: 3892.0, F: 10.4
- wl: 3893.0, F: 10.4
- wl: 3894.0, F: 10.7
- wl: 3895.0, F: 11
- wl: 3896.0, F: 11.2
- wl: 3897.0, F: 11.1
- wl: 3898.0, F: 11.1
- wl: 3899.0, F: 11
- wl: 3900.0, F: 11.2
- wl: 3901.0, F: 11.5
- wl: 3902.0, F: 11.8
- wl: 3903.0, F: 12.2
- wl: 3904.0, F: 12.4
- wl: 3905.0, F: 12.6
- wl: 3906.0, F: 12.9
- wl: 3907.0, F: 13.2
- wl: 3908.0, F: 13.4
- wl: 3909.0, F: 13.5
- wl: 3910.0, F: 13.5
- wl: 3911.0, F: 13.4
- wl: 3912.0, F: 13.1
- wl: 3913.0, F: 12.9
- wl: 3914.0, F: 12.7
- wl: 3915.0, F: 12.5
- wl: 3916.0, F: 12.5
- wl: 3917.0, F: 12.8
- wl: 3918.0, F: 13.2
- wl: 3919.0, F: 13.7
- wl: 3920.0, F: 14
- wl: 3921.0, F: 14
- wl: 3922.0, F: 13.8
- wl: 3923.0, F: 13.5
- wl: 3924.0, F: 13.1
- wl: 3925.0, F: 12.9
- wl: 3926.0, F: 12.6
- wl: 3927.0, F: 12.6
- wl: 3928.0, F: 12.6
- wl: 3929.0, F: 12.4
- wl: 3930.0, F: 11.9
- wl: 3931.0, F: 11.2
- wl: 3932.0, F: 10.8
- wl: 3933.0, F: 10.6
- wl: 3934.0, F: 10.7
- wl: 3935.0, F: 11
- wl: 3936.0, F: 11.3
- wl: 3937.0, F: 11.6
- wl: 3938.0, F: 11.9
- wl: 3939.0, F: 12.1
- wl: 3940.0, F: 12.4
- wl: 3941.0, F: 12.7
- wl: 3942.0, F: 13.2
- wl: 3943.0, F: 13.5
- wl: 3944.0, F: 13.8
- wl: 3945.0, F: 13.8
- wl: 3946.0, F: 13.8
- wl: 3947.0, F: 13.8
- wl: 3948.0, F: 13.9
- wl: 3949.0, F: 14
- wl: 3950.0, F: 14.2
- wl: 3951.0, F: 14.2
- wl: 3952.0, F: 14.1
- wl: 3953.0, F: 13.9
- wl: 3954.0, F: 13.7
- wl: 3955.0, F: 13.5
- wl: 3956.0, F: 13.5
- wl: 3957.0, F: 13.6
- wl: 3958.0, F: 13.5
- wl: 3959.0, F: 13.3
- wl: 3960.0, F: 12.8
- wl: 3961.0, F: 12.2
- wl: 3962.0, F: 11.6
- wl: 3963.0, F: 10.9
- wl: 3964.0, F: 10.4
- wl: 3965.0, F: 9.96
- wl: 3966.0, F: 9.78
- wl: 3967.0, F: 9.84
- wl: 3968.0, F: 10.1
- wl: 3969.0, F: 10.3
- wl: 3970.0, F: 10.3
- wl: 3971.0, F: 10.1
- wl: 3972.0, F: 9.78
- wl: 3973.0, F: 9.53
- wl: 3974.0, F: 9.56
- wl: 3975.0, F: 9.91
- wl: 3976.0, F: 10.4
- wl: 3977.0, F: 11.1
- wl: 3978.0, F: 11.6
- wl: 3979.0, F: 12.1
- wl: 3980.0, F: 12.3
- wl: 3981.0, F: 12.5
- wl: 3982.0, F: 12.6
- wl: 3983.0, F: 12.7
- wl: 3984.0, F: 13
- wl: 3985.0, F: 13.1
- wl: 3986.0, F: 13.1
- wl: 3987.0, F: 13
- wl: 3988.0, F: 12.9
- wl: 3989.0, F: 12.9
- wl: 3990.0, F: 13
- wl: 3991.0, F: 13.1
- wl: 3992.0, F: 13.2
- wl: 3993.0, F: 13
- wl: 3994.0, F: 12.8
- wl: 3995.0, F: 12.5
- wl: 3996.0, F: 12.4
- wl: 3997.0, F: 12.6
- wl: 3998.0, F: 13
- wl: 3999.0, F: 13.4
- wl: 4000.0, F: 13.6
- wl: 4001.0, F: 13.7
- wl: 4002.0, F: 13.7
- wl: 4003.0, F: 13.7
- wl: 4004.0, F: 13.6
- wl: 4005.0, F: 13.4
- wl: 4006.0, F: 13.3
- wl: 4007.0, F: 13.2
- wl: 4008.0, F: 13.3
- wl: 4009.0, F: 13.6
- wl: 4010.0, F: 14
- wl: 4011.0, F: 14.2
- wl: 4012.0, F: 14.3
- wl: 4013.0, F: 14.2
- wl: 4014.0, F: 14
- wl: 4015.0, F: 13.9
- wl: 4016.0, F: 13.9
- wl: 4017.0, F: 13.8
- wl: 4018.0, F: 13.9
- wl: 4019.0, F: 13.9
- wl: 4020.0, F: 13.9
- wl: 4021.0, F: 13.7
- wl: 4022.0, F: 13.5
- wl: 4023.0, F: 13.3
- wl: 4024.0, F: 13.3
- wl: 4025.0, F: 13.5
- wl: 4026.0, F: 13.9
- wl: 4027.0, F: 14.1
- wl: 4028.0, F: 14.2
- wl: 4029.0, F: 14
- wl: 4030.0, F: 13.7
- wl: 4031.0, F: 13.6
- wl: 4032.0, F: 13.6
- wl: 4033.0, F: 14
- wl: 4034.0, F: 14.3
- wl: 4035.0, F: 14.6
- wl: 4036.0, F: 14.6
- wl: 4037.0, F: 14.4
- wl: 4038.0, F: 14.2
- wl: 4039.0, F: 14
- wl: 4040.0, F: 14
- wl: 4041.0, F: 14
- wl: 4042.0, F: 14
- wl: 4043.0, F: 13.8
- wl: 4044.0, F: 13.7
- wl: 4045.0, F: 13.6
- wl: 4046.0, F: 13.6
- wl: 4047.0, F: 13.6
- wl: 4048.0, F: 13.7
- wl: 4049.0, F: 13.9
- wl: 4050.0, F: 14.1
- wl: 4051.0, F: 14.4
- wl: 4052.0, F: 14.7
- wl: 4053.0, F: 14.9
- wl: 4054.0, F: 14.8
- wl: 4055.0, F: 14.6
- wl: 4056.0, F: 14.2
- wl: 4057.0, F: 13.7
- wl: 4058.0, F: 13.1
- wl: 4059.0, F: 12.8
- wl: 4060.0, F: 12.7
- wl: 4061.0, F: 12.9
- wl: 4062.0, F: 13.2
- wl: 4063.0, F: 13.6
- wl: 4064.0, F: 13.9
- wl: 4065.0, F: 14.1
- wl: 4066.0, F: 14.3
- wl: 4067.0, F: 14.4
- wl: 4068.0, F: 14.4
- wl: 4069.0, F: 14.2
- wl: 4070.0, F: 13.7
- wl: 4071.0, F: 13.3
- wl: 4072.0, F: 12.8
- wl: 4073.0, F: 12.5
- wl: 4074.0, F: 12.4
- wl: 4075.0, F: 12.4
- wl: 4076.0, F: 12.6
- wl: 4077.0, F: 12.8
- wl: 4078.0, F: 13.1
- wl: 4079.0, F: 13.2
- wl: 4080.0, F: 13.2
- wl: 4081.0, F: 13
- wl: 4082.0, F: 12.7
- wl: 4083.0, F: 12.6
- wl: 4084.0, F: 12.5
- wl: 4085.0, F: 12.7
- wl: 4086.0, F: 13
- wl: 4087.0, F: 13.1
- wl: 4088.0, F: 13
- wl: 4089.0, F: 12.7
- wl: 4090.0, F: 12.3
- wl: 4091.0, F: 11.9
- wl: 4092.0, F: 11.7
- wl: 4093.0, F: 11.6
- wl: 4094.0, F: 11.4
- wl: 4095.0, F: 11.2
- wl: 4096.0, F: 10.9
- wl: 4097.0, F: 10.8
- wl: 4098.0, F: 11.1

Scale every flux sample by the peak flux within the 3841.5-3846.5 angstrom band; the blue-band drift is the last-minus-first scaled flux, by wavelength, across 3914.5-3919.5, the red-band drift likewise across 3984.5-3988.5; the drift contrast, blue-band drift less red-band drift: 0.11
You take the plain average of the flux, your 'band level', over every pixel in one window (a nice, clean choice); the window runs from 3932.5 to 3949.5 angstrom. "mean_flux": 12.6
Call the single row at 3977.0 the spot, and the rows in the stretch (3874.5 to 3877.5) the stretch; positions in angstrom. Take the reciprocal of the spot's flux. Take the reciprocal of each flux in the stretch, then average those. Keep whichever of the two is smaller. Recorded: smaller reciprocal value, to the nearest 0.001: 0.075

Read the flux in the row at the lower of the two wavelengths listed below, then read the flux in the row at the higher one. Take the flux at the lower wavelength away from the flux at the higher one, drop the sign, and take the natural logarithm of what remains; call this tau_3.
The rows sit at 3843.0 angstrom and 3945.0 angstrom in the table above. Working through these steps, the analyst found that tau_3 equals 1.1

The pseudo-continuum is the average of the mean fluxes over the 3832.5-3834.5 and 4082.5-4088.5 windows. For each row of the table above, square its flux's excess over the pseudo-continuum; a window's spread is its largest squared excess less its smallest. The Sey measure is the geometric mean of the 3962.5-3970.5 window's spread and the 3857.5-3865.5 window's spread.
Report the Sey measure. 2.6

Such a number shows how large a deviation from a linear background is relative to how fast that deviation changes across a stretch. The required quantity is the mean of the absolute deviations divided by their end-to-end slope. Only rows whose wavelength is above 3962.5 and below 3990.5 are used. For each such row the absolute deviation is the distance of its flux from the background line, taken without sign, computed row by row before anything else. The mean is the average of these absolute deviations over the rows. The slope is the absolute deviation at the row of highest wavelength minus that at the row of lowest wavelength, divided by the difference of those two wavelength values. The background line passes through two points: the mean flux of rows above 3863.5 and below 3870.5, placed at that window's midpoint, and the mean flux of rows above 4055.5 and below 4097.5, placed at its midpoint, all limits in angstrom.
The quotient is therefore -32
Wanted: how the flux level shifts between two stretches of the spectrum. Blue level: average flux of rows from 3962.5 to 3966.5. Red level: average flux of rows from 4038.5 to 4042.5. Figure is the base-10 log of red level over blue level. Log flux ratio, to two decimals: 0.13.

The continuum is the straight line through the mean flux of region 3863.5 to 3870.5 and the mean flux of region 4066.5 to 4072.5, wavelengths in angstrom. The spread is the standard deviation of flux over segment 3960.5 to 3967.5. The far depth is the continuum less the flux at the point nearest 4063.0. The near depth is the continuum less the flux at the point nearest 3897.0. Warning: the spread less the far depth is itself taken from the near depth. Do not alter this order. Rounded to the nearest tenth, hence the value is 3.7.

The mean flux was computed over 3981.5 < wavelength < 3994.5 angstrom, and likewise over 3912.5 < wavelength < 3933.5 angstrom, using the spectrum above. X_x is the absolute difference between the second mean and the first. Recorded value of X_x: 0.27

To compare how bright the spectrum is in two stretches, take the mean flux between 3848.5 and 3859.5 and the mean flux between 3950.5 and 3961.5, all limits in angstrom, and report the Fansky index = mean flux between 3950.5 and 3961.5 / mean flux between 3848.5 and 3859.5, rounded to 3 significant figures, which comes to 1.00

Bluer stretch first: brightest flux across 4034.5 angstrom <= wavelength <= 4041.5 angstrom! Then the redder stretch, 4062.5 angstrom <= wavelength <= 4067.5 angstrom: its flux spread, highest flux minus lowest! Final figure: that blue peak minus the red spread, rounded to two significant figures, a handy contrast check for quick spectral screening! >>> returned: 14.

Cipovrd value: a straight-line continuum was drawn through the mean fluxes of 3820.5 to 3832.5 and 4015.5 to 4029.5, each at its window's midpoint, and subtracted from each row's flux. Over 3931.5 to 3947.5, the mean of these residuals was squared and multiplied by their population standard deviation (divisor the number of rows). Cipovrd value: 0.51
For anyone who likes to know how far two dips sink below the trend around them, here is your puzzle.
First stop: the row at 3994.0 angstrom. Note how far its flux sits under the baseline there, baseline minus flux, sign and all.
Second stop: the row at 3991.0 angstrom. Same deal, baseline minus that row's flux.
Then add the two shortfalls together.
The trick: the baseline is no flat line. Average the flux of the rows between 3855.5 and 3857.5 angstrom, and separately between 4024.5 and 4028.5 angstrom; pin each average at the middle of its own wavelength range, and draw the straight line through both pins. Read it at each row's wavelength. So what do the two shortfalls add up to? 2.1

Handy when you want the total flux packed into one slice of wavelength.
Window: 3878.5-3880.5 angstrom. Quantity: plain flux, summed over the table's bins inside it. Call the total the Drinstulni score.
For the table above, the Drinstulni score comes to 22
